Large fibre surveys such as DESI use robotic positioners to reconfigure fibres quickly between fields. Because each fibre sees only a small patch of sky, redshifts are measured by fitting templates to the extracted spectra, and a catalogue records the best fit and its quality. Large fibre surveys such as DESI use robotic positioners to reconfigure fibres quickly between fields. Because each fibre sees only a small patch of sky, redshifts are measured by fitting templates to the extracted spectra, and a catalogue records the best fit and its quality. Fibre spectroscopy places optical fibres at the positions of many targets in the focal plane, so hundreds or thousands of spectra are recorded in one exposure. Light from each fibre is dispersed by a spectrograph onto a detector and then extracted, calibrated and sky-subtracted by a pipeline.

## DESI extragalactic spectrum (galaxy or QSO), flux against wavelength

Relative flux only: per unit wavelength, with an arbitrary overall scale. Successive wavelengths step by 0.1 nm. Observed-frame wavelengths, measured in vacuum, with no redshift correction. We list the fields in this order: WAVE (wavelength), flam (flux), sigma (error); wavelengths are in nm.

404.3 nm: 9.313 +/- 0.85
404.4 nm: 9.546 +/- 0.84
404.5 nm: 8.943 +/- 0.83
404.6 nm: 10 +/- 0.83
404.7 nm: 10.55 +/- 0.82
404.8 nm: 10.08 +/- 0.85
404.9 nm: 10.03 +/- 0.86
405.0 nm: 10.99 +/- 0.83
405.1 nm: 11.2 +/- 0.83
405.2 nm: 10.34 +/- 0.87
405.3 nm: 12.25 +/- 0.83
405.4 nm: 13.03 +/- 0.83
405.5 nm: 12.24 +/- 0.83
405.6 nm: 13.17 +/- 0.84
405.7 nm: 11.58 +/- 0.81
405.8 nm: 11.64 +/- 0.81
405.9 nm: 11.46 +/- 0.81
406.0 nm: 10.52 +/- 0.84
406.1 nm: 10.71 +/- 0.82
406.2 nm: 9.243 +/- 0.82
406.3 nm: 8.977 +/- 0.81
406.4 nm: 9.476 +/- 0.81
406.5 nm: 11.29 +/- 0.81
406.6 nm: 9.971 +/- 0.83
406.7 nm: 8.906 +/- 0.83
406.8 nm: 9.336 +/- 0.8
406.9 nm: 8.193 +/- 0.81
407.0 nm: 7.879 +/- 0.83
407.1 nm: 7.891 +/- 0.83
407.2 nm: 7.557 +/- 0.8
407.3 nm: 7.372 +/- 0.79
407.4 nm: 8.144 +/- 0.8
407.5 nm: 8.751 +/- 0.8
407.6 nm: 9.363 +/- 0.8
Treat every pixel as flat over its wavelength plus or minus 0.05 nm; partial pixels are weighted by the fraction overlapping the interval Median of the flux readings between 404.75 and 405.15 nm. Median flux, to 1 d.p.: 10.5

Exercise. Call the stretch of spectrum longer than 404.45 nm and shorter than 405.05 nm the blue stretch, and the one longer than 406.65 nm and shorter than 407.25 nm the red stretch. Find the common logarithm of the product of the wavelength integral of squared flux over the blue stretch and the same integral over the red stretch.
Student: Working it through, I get 3.41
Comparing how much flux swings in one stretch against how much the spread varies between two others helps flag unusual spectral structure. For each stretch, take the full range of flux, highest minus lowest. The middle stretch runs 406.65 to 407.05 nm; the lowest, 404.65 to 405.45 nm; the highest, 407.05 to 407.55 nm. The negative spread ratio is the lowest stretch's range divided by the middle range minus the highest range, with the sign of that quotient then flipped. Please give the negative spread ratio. -38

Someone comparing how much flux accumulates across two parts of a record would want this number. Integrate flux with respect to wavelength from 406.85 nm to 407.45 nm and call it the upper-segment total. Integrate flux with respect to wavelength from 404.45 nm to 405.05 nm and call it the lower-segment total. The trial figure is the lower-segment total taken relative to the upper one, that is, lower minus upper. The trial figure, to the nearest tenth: 1.4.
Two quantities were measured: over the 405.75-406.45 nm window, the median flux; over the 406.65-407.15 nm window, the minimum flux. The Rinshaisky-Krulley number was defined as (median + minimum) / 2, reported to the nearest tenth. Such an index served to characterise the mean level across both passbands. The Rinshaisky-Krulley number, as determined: 9.2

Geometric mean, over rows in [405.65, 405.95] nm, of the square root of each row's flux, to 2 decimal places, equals 3.40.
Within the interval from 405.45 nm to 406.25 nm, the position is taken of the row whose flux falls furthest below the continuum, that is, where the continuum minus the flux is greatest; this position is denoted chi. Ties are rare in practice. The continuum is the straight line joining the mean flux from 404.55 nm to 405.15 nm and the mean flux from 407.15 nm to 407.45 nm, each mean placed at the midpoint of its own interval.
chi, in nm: 406.2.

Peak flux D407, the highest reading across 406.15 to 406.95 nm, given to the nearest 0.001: 11.290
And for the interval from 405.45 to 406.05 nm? 13.170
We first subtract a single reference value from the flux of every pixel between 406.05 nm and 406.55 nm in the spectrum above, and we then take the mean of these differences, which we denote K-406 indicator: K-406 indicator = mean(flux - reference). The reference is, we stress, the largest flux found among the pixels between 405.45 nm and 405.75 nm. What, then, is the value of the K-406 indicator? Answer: -3.2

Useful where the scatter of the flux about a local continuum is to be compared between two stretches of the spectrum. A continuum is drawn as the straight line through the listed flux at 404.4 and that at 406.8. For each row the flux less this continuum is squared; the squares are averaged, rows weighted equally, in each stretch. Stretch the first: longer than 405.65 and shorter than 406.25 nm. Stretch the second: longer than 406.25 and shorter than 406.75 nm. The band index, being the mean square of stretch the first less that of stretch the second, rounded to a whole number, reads 2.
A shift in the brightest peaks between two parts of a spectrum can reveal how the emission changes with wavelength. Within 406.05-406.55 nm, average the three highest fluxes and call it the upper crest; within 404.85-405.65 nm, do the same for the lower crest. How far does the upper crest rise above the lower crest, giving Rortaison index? -2.3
